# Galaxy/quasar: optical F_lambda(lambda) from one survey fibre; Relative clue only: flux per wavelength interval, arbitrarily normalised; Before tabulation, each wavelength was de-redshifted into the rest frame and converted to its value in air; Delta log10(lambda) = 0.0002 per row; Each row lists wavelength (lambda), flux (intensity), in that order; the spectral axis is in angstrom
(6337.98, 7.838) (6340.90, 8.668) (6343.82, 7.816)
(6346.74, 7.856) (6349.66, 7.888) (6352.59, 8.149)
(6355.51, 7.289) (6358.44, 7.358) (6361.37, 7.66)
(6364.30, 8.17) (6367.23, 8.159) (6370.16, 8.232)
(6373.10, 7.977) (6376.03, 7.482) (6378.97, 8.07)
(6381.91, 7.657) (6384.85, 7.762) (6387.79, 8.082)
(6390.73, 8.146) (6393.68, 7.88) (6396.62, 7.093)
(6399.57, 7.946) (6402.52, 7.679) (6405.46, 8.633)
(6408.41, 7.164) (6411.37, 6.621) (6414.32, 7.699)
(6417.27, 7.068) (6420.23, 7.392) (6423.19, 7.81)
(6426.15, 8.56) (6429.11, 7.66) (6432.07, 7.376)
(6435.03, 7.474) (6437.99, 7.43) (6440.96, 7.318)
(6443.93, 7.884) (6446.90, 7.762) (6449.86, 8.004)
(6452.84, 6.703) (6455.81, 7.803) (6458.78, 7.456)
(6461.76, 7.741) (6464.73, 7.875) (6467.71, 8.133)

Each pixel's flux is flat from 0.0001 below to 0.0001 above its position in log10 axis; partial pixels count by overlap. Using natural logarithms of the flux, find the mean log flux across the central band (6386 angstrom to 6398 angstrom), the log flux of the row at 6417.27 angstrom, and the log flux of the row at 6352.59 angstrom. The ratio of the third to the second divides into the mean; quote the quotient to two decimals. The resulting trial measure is 1.91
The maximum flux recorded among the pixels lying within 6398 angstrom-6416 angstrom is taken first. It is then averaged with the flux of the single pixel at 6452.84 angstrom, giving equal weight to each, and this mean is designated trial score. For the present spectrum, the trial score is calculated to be 7.67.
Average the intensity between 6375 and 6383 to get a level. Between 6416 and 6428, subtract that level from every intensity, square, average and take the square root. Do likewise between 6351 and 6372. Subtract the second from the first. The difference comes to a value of 0.16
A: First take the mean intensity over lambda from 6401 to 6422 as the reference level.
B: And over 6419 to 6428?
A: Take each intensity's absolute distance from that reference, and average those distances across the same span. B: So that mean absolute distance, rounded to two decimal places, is 0.50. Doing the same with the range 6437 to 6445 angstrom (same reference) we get 0.20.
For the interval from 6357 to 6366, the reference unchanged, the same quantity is 0.34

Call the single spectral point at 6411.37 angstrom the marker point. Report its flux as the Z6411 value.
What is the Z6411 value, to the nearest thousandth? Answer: 6.621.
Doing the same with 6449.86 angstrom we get 8.004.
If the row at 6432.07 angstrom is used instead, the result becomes 7.376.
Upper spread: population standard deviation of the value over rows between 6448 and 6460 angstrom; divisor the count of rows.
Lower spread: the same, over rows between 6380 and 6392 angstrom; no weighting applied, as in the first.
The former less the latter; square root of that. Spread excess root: 0.54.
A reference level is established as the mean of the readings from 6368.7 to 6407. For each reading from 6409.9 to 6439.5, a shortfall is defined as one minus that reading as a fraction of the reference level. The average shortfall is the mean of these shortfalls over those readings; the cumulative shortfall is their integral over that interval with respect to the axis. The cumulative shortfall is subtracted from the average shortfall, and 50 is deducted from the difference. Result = -51.4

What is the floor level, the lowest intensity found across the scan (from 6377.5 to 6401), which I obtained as 7.093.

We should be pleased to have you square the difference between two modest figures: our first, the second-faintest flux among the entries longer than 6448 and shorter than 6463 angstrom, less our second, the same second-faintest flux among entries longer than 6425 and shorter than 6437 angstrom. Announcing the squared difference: 0.000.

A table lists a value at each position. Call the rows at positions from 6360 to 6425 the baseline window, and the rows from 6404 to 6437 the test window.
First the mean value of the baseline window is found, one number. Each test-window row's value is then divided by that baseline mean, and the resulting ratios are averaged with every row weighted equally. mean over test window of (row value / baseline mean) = 0.98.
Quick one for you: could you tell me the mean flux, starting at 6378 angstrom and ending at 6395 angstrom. 7.93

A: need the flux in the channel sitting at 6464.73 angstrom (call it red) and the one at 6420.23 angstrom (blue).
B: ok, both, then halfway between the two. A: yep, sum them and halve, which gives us 7.63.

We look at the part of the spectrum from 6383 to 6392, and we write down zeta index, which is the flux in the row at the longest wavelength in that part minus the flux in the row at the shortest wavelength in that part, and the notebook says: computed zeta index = 0.38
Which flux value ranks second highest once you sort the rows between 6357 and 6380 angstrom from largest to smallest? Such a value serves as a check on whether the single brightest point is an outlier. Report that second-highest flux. 8.17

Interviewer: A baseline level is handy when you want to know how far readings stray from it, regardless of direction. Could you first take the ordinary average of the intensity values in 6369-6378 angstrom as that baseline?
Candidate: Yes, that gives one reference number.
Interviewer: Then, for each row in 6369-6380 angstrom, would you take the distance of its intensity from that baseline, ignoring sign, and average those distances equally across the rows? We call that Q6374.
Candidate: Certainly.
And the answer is 0.25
